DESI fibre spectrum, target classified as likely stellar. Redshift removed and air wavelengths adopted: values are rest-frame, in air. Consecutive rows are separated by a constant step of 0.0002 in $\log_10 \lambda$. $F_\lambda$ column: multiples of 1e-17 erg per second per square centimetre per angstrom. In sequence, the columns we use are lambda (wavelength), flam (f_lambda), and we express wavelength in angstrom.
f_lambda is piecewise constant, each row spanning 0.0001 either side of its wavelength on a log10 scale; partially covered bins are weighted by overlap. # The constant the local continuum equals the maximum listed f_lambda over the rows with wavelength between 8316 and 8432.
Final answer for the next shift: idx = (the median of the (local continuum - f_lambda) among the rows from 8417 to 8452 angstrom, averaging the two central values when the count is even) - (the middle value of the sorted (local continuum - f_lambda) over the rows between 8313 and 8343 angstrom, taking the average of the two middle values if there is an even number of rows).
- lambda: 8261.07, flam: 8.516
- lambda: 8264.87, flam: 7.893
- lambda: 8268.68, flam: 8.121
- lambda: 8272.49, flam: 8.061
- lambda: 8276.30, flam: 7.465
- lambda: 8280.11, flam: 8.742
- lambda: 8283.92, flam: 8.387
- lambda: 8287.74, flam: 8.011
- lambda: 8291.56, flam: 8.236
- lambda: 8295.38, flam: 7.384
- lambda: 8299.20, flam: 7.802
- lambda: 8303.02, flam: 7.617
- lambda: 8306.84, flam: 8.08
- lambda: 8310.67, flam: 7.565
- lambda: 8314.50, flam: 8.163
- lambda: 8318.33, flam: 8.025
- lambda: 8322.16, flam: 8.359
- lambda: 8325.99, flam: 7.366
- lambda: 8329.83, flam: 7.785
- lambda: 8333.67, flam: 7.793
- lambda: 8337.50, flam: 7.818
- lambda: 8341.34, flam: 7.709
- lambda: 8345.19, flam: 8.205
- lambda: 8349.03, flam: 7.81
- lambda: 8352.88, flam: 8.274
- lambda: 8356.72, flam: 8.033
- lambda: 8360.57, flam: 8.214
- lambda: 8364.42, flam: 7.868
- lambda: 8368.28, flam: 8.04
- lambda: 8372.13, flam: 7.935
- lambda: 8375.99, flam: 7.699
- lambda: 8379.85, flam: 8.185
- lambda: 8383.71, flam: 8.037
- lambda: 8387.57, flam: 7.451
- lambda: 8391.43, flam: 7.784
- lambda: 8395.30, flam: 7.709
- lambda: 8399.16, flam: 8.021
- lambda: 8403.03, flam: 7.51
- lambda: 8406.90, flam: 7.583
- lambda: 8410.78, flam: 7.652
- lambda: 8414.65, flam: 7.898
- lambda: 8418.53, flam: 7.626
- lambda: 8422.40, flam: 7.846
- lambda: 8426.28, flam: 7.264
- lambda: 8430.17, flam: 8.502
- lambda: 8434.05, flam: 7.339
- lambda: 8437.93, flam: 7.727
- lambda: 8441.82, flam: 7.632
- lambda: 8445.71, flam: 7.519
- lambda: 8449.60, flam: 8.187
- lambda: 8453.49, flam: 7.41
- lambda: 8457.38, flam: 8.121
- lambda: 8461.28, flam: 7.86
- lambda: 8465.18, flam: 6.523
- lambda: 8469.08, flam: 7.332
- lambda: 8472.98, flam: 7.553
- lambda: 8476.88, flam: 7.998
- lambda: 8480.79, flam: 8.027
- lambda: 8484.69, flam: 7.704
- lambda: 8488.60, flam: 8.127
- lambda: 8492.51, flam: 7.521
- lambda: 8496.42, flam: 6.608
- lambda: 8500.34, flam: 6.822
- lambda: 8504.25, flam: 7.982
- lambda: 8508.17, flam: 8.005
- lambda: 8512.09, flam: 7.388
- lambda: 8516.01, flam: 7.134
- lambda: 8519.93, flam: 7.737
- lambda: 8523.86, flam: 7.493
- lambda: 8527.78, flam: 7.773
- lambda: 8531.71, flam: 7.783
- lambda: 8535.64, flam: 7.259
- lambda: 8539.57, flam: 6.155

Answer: 0.2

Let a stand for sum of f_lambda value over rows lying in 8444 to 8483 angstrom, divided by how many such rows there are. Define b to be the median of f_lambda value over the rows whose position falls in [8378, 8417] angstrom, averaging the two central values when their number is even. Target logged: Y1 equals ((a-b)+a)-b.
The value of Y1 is -0.2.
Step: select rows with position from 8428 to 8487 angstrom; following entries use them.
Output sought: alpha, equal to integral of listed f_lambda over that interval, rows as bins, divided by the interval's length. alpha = 7.7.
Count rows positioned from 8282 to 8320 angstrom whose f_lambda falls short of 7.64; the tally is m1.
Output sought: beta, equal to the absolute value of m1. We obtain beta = 3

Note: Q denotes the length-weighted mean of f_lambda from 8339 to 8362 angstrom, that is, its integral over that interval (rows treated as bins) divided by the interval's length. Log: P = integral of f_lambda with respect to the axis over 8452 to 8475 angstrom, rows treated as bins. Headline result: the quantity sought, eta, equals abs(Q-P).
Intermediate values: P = 172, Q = 8.03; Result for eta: 164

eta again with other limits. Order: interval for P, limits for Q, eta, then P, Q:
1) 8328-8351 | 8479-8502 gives 173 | 181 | 7.47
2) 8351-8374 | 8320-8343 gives 178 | 185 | 7.81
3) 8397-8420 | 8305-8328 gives 170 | 177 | 7.92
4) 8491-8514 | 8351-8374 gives 162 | 170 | 8.06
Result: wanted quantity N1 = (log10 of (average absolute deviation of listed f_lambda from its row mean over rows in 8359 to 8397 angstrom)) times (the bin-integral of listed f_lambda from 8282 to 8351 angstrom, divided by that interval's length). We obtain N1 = -5.7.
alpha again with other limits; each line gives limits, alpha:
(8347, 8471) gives 7.8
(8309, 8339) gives 7.9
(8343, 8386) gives 8.0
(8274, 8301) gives 8.0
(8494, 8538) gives 7.4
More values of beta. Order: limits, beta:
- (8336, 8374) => 0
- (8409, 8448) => 5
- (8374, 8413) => 3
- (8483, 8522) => 5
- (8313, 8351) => 1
